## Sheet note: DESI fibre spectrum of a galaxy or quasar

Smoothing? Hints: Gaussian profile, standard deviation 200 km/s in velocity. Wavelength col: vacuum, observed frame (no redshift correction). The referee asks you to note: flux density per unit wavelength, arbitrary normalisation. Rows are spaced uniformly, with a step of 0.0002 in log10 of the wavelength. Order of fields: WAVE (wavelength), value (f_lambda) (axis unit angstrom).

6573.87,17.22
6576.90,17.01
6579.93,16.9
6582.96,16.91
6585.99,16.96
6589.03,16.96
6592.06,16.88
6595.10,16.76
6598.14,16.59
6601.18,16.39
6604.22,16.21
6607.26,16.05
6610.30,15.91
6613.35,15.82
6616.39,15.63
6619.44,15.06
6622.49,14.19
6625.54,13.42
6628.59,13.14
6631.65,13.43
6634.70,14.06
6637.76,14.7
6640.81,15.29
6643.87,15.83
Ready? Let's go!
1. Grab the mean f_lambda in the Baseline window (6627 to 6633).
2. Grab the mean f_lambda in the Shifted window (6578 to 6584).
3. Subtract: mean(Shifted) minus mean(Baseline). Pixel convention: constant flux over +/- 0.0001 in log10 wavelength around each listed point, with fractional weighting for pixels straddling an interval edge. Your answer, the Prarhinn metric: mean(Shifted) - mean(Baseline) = 3.6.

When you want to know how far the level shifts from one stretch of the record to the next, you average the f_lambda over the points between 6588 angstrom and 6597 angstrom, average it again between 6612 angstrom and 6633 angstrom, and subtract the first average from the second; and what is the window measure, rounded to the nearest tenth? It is -2.5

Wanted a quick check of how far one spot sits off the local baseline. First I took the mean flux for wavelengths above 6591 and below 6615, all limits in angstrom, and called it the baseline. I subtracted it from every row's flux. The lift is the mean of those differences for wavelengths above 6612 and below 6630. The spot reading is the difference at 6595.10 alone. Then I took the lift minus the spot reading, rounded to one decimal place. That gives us -2.2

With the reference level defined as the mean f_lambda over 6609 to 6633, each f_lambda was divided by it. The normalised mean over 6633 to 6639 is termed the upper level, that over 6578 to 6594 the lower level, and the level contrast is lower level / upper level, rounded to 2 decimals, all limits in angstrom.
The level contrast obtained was 1.18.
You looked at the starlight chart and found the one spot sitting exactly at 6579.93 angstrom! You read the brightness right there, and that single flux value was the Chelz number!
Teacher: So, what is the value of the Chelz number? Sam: 16.9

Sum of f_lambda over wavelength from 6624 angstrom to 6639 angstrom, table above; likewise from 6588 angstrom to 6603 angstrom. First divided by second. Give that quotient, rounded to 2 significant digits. 0.82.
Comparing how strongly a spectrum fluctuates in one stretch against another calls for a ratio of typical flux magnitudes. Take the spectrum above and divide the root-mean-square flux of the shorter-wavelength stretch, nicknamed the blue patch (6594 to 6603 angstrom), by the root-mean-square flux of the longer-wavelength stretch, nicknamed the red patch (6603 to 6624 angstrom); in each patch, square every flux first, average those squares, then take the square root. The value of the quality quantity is 1.07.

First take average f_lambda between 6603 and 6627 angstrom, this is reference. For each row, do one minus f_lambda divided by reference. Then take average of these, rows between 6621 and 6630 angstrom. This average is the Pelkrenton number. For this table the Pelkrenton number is 0.11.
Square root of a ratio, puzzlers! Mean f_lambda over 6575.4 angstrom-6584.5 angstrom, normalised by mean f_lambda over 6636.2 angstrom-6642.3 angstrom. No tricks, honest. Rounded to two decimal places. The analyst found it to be 1.06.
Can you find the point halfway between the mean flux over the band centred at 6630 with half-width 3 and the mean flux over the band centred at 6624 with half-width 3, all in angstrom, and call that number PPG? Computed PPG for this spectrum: 13.5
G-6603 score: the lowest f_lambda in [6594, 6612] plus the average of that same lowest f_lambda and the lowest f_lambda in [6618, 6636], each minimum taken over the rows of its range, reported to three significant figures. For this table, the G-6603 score 30.4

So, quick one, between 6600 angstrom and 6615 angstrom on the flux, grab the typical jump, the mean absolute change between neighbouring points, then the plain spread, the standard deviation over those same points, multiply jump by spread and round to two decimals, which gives 0.03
